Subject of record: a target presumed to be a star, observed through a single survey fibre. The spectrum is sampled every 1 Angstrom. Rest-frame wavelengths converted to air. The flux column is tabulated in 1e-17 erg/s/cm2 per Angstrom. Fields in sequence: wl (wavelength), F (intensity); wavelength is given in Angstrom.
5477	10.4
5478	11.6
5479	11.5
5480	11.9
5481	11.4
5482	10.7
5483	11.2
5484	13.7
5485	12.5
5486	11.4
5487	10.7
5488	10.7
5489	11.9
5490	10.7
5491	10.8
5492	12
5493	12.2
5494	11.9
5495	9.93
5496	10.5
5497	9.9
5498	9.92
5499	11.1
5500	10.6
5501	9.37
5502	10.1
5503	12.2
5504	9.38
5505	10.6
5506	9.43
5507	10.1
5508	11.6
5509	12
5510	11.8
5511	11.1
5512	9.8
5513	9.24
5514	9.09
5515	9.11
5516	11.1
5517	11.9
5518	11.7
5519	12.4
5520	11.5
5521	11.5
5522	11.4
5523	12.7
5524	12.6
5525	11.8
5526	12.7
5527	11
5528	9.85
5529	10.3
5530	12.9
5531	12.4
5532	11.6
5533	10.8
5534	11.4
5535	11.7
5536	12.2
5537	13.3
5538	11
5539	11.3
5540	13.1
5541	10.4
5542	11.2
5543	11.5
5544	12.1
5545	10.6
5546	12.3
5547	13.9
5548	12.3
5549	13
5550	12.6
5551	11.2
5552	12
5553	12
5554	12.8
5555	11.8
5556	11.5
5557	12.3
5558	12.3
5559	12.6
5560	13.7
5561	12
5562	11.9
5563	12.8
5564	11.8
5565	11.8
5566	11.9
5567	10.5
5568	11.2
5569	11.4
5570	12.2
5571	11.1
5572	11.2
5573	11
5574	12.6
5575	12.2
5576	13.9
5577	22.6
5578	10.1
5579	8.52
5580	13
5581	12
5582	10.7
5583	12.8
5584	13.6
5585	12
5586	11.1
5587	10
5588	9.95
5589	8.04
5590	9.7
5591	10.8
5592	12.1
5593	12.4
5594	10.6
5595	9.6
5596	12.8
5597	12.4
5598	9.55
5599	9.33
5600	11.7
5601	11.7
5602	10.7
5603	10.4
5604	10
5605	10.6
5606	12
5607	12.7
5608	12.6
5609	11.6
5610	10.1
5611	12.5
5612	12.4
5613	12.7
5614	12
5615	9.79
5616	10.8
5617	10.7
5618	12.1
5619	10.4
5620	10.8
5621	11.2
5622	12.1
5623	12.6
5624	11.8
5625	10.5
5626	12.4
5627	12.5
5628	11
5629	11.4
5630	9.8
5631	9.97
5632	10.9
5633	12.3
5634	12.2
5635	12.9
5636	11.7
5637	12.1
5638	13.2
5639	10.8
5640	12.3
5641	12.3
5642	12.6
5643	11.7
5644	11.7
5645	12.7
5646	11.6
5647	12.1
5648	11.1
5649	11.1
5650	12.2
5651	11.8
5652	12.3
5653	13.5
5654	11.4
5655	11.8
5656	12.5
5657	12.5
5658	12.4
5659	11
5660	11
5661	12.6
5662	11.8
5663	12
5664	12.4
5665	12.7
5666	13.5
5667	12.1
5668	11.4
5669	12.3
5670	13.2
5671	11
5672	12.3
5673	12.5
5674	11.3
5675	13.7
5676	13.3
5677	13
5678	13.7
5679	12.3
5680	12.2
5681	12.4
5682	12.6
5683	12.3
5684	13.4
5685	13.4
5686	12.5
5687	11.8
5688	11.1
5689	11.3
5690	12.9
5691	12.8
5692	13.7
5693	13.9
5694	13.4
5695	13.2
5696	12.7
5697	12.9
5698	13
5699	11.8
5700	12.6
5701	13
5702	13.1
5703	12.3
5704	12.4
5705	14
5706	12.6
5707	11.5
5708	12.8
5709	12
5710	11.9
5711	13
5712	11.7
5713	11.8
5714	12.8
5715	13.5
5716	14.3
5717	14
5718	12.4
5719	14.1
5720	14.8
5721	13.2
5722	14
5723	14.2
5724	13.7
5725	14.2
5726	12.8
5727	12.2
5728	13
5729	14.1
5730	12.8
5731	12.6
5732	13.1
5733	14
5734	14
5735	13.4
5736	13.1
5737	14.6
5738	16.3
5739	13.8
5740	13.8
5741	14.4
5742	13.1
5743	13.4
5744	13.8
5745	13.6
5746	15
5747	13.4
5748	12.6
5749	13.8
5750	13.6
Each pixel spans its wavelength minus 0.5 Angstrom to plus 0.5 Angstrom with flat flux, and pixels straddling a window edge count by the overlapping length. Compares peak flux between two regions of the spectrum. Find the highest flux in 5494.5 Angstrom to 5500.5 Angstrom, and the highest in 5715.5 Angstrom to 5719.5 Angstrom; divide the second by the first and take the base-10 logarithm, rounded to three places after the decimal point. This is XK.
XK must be 0.110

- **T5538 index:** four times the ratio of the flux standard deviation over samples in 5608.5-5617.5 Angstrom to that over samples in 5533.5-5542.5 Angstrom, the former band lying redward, 4.50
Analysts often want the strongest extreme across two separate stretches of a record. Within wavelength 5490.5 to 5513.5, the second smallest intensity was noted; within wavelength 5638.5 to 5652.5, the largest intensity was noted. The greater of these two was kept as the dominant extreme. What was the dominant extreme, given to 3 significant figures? 12.7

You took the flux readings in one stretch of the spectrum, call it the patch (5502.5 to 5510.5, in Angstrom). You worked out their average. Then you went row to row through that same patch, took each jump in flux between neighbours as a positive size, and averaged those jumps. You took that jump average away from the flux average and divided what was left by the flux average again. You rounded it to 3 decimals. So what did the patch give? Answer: 0.895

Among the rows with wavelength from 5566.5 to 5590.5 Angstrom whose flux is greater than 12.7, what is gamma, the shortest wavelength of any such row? 5576 Angstrom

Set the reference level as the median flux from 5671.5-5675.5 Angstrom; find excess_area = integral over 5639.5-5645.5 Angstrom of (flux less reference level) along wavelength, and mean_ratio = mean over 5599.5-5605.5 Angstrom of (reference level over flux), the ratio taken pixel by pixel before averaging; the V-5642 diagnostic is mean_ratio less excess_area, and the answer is 2.2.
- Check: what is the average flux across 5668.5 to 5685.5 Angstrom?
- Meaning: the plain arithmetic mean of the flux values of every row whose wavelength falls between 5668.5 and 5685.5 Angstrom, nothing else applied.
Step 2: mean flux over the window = 12.6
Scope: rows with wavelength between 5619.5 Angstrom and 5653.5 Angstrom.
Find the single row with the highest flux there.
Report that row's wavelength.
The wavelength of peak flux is 5653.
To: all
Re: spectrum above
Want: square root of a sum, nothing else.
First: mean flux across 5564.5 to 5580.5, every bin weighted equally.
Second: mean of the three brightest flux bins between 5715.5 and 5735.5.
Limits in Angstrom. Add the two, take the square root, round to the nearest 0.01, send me 5.16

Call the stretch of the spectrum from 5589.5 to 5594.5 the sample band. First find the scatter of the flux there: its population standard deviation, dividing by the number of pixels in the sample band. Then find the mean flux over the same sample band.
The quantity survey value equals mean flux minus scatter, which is 10.1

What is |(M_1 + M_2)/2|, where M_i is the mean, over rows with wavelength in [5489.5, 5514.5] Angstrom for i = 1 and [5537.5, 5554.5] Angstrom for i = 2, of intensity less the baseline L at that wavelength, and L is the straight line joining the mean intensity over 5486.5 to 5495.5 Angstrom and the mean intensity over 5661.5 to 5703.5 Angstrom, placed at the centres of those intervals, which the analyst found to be 0.156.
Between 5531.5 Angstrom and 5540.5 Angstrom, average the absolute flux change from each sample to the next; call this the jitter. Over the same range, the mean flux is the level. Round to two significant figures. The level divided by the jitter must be 12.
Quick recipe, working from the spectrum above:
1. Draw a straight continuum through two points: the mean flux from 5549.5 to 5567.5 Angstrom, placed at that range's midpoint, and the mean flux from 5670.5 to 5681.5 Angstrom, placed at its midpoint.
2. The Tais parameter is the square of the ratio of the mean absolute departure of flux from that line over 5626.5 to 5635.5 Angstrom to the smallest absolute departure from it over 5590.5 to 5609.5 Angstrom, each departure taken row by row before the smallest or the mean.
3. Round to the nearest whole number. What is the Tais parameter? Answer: 99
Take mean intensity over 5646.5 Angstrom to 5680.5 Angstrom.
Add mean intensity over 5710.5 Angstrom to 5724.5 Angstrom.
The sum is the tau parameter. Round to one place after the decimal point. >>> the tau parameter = 25.6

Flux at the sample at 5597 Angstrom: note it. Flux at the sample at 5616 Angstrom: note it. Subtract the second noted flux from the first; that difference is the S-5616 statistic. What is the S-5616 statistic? 1.6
